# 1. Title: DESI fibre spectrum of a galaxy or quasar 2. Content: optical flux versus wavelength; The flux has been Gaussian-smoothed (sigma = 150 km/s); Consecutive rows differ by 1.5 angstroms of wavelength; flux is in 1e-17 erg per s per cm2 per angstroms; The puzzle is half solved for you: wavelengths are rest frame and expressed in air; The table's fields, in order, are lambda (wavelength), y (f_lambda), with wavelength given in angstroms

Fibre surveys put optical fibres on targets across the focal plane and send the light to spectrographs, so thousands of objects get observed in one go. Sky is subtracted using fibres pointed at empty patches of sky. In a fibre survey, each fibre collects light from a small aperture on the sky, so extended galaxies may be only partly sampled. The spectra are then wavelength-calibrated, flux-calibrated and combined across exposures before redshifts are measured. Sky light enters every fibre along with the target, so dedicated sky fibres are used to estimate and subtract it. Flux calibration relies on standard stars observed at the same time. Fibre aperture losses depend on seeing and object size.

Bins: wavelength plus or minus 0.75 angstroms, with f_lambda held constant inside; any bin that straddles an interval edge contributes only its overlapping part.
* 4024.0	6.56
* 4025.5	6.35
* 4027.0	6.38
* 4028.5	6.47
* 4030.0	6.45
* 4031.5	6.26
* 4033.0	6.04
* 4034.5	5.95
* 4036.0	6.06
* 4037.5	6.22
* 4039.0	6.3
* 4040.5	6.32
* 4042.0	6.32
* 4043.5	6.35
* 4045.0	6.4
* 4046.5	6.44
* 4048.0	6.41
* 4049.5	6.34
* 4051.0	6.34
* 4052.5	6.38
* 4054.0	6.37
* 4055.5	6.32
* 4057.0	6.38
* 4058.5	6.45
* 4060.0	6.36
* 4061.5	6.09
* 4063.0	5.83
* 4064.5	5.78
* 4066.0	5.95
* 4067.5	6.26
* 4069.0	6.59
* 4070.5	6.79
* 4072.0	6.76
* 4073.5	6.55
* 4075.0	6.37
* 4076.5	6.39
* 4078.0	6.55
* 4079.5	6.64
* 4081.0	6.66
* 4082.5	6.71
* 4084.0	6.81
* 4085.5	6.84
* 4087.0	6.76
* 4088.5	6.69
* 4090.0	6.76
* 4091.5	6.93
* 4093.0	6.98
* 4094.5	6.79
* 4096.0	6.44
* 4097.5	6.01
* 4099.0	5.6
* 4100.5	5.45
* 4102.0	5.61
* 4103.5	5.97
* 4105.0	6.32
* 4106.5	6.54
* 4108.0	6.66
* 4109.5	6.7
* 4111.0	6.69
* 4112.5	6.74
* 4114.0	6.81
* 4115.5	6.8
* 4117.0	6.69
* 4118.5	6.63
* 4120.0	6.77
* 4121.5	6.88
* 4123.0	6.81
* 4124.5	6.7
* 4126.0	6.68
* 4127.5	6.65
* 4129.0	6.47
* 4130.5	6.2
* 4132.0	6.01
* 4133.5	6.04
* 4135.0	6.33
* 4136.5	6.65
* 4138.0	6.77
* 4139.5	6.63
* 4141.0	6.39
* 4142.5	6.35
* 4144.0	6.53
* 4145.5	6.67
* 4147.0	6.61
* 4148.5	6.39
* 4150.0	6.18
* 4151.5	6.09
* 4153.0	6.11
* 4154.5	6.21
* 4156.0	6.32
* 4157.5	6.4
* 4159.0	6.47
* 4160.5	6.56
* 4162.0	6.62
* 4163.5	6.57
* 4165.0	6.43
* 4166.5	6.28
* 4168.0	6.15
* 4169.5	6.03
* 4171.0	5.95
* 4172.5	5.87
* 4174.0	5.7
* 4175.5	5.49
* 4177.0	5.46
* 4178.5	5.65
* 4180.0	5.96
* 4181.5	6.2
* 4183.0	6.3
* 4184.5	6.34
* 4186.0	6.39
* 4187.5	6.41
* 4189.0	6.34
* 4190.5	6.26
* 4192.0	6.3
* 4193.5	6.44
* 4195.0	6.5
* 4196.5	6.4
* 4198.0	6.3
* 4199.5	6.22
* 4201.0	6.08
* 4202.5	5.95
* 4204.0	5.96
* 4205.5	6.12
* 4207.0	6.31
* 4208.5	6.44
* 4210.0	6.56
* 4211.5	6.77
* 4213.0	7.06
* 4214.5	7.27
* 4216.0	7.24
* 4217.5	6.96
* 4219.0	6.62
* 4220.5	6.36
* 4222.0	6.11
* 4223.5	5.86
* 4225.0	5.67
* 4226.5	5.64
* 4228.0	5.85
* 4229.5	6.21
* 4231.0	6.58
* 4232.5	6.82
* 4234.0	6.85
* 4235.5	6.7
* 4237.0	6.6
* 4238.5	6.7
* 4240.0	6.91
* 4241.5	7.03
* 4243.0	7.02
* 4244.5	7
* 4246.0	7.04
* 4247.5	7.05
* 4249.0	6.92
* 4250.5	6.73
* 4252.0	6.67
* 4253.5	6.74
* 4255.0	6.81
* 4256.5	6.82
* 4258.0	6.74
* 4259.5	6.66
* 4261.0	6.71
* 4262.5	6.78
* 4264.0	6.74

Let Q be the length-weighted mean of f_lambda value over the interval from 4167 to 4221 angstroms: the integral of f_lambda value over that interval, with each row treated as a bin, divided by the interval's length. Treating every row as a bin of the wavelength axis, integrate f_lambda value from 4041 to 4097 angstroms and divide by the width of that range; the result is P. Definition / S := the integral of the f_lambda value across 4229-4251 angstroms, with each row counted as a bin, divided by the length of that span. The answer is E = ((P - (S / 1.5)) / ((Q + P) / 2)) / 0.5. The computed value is 0.605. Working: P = 6.48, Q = 6.29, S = 6.8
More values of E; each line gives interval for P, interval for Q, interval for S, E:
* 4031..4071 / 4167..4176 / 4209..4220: 0.548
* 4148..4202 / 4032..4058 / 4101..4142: 0.595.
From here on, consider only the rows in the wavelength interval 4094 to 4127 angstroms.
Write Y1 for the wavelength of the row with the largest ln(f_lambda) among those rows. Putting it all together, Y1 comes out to 4121.5 angstroms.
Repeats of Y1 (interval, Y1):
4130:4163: 4138.0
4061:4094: 4093.0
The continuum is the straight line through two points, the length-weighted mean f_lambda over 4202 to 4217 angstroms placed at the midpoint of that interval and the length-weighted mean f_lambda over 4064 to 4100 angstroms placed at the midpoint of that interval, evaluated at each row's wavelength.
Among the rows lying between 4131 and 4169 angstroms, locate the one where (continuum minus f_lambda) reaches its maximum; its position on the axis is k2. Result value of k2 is 4132.0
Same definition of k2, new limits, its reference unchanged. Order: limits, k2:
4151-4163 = 4151.5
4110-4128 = 4118.5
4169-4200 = 4177.0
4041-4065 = 4064.5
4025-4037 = 4034.5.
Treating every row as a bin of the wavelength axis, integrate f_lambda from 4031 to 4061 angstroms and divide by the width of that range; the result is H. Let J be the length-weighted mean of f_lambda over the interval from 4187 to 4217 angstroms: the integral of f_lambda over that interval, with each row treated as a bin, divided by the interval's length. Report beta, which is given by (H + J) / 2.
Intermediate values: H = 6.30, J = 6.45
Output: 6.38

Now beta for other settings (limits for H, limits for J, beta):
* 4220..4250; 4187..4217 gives 6.50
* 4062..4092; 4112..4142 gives 6.55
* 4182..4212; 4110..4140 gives 6.46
